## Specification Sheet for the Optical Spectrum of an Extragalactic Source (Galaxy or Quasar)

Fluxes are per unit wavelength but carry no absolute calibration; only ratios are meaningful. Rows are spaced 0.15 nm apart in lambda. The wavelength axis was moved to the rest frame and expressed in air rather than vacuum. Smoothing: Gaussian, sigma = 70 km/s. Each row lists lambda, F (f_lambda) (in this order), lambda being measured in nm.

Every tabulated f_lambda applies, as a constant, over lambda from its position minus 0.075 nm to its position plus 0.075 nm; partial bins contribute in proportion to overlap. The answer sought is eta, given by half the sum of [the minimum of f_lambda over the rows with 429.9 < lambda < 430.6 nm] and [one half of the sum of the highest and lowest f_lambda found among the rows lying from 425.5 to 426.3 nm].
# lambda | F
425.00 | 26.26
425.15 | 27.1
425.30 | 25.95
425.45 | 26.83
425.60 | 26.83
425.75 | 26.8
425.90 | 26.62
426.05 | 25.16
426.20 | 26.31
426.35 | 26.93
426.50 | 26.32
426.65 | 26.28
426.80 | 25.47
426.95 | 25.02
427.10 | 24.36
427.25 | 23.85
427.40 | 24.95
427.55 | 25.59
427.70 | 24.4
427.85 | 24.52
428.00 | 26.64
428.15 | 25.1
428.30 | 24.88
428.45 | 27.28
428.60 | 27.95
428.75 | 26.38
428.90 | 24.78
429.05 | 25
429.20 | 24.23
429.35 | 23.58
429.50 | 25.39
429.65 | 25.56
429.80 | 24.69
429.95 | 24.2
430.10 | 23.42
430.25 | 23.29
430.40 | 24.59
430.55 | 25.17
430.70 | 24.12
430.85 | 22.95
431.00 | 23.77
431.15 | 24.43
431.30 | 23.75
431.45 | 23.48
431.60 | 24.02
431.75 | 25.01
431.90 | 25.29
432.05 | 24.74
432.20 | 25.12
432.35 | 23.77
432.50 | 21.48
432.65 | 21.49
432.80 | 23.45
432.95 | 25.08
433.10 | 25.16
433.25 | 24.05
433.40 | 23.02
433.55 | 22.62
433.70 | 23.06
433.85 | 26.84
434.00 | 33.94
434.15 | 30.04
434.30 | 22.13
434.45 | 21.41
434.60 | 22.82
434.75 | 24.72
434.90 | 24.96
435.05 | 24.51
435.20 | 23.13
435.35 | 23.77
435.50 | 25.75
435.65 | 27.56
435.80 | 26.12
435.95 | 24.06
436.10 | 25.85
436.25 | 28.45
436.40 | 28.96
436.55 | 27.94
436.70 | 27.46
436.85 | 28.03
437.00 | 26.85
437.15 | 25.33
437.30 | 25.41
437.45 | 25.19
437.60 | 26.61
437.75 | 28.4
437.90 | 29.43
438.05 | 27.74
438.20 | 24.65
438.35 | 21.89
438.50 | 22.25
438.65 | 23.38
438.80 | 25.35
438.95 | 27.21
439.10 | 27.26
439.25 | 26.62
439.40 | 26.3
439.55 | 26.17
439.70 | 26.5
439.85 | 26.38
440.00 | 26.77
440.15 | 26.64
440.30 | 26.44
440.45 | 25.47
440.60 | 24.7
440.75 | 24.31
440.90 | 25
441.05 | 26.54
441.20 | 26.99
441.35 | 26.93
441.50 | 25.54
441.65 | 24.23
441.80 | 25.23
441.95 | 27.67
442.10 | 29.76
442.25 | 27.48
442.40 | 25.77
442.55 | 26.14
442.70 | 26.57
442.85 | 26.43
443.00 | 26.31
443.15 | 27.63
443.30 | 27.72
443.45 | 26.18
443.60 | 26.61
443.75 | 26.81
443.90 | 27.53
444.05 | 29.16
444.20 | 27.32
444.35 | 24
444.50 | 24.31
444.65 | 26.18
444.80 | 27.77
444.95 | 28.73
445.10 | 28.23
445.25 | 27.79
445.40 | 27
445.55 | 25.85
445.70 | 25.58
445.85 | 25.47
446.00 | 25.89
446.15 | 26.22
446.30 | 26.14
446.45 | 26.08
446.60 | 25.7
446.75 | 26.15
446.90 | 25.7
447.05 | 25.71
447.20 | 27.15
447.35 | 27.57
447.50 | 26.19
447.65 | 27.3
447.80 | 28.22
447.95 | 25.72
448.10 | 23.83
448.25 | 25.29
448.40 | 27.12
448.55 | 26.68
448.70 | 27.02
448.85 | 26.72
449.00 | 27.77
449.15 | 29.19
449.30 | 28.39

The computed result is 24.6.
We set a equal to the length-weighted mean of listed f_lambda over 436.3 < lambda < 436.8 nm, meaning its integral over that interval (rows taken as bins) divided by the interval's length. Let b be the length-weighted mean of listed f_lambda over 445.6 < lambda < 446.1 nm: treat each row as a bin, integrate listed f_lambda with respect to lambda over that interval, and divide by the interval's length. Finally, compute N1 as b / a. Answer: 0.91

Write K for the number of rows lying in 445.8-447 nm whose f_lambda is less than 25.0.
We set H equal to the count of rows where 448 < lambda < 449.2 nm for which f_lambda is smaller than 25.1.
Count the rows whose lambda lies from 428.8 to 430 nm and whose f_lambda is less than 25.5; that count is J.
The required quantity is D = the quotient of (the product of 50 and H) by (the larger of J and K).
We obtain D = 7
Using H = 1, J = 7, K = 0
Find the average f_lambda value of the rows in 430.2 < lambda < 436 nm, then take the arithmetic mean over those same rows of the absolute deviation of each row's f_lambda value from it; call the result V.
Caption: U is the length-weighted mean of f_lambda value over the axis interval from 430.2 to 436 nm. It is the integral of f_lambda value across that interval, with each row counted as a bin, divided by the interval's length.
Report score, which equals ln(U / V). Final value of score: 2.8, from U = 24.5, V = 1.46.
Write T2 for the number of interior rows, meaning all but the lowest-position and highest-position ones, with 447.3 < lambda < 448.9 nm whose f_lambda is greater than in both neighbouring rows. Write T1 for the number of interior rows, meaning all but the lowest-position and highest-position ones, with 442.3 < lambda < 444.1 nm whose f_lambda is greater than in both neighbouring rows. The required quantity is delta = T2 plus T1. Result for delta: 5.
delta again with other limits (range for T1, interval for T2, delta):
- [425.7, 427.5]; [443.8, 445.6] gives 3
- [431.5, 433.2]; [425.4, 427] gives 3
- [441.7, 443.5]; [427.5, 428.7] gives 4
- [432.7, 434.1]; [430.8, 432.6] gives 4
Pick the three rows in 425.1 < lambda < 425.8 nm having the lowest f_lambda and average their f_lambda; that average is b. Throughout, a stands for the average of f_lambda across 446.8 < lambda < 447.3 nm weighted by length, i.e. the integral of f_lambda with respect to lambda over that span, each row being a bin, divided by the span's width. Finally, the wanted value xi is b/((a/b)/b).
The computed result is 711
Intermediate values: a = 26.3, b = 26.5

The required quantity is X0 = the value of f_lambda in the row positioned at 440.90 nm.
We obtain 25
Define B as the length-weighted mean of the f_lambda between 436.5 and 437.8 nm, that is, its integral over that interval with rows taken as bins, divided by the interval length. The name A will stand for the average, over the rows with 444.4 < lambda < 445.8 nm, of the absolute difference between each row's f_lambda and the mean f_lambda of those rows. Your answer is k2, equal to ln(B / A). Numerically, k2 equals 3.1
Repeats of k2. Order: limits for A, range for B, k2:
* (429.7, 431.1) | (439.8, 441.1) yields 3.8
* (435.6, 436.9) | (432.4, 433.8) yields 3.0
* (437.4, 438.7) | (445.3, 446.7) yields 2.4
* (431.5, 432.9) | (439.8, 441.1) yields 3.1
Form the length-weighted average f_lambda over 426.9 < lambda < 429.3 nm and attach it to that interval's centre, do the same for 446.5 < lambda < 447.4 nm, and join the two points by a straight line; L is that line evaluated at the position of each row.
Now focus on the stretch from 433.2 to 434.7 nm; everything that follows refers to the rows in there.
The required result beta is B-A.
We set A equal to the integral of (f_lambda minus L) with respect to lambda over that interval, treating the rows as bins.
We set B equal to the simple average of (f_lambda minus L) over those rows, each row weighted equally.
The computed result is 0.29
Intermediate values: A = -0.9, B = -0.6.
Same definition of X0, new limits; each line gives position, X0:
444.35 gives 24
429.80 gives 24.69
